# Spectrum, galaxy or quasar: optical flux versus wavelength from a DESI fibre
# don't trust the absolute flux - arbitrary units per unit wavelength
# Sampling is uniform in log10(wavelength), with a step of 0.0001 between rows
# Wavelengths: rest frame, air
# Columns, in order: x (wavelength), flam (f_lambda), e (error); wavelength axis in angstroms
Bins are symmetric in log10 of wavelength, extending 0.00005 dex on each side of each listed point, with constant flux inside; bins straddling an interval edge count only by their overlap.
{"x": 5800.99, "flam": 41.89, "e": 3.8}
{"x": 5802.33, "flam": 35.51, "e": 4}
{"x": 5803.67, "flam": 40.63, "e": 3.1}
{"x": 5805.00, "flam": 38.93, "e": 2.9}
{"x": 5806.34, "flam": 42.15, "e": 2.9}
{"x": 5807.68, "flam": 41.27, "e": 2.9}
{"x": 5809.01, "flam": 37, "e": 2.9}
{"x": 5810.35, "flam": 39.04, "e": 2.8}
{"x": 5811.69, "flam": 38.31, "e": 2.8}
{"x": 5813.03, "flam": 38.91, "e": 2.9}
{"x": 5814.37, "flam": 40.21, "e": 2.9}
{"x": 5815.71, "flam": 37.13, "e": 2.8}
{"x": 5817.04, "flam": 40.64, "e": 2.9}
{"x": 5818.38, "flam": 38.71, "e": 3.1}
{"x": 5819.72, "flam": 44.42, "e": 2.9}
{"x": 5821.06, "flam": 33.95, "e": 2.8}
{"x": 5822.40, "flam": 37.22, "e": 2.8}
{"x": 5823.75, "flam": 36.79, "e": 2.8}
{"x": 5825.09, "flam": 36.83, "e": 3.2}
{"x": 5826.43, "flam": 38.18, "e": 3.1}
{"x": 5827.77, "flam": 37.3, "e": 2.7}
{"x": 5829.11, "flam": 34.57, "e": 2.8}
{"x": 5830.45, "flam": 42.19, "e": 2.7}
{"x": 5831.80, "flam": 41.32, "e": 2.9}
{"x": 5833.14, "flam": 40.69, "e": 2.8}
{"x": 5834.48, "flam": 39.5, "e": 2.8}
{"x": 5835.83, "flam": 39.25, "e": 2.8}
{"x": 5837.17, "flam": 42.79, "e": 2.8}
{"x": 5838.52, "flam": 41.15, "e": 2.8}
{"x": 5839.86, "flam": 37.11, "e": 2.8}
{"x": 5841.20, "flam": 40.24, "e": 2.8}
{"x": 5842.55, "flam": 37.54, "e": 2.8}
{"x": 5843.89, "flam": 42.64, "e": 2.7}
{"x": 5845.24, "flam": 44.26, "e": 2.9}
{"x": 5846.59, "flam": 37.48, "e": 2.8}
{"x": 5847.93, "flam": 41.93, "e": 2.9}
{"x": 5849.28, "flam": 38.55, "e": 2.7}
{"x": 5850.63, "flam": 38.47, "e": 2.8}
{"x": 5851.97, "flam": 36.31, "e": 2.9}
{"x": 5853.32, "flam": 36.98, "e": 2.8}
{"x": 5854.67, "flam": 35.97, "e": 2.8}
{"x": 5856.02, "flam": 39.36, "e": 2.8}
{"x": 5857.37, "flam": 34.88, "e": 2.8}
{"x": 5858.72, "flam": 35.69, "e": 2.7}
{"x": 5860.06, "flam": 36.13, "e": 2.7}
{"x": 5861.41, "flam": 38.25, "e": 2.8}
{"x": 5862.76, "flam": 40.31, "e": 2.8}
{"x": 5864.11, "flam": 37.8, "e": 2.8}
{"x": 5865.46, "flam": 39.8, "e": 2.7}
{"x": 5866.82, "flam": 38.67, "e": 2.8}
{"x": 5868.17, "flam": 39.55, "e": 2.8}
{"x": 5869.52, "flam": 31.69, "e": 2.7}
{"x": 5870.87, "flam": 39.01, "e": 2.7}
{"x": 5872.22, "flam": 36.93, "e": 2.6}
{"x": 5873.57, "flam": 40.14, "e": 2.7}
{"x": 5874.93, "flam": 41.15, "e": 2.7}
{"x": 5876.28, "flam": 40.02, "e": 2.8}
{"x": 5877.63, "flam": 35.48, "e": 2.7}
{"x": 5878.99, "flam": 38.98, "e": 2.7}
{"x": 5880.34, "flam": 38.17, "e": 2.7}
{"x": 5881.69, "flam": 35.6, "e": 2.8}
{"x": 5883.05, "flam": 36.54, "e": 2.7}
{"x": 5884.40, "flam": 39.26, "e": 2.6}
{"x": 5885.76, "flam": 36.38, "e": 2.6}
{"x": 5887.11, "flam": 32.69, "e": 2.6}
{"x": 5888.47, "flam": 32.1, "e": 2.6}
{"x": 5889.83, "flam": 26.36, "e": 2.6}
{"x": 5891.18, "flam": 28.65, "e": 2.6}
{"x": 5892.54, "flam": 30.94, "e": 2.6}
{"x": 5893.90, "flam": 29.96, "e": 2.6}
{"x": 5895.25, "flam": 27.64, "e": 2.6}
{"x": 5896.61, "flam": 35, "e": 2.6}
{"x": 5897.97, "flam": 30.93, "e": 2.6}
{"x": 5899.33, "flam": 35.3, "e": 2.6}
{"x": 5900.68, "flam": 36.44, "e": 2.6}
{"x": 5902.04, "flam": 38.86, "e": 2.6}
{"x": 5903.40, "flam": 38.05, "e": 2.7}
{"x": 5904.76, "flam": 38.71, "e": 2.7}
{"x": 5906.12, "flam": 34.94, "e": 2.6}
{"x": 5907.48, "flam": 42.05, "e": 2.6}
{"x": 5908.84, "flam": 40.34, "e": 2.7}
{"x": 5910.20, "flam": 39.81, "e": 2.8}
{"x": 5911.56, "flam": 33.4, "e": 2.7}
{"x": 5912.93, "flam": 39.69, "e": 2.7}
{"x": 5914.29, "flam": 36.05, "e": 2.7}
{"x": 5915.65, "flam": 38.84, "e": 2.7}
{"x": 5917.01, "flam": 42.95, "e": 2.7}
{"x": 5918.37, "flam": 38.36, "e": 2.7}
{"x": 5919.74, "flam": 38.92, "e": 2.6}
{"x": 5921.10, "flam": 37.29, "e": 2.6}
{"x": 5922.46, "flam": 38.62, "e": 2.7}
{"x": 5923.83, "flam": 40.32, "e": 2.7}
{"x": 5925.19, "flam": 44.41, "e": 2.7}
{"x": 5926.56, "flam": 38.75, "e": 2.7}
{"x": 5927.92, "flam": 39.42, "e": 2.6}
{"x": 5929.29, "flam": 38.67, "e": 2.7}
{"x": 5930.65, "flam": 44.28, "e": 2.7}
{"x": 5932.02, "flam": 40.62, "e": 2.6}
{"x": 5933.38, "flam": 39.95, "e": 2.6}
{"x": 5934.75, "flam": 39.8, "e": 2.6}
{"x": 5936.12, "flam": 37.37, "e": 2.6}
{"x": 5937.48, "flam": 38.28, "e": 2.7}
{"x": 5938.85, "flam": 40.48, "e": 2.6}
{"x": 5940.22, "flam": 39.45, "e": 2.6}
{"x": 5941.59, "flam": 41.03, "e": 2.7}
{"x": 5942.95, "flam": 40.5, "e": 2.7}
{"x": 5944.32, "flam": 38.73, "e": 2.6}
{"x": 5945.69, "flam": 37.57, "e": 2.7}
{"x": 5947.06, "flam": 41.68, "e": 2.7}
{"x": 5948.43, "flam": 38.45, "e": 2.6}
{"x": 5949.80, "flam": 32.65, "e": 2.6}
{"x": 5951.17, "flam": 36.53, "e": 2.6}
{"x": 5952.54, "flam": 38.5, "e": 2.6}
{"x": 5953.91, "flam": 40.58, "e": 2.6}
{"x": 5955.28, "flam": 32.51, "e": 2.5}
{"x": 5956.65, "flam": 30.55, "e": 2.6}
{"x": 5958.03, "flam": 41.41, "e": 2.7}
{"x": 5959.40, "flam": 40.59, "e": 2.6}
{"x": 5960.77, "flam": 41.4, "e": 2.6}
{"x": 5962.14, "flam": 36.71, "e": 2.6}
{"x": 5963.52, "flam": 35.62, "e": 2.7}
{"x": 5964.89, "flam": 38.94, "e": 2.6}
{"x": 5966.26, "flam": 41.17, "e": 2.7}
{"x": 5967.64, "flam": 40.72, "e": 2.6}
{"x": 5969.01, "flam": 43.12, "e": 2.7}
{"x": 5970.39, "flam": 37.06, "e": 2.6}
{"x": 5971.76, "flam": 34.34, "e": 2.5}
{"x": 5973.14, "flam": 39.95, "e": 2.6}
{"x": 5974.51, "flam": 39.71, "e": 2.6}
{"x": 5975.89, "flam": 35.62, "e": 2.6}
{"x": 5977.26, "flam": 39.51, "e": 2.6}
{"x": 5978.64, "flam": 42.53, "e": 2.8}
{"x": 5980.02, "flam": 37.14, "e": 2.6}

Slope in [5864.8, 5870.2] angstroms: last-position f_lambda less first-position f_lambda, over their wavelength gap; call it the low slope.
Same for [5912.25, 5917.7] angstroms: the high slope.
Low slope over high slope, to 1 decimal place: -2.5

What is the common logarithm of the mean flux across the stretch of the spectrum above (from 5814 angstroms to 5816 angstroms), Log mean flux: 1.59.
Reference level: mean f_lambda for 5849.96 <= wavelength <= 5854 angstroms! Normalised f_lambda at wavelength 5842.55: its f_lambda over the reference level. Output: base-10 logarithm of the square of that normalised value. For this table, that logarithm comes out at 0.01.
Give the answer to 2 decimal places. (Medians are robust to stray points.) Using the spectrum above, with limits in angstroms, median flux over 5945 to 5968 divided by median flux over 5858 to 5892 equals 1.02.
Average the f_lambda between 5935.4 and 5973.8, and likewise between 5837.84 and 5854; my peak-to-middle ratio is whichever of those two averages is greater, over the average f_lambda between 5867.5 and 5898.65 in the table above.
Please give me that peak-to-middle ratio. 1.13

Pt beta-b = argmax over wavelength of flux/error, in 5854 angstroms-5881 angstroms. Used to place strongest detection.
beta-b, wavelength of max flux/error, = 5874.93 angstroms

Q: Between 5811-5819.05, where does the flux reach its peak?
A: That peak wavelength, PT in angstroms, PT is 5817.04 angstroms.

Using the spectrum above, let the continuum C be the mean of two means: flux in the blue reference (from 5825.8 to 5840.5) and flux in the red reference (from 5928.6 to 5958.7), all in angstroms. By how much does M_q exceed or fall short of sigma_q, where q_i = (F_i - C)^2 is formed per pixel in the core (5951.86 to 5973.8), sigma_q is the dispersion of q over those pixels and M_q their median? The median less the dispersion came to -14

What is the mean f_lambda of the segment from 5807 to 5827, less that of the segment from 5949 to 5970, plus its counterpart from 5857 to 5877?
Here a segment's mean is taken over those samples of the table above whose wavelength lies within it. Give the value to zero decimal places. 39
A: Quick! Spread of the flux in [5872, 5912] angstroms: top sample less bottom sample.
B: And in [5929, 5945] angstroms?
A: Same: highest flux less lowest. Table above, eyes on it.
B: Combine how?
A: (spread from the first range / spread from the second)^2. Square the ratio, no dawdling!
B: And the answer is 5.2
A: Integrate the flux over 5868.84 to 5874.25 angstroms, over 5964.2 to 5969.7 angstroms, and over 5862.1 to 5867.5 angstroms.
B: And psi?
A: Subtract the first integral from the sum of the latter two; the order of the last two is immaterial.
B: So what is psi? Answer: 237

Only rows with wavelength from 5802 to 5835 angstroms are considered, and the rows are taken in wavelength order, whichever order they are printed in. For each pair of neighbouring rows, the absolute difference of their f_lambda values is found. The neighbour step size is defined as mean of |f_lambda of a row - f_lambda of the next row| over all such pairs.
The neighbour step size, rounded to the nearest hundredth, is 2.65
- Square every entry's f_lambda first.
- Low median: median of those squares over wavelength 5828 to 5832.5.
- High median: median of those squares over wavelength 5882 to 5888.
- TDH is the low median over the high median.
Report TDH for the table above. 1.28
